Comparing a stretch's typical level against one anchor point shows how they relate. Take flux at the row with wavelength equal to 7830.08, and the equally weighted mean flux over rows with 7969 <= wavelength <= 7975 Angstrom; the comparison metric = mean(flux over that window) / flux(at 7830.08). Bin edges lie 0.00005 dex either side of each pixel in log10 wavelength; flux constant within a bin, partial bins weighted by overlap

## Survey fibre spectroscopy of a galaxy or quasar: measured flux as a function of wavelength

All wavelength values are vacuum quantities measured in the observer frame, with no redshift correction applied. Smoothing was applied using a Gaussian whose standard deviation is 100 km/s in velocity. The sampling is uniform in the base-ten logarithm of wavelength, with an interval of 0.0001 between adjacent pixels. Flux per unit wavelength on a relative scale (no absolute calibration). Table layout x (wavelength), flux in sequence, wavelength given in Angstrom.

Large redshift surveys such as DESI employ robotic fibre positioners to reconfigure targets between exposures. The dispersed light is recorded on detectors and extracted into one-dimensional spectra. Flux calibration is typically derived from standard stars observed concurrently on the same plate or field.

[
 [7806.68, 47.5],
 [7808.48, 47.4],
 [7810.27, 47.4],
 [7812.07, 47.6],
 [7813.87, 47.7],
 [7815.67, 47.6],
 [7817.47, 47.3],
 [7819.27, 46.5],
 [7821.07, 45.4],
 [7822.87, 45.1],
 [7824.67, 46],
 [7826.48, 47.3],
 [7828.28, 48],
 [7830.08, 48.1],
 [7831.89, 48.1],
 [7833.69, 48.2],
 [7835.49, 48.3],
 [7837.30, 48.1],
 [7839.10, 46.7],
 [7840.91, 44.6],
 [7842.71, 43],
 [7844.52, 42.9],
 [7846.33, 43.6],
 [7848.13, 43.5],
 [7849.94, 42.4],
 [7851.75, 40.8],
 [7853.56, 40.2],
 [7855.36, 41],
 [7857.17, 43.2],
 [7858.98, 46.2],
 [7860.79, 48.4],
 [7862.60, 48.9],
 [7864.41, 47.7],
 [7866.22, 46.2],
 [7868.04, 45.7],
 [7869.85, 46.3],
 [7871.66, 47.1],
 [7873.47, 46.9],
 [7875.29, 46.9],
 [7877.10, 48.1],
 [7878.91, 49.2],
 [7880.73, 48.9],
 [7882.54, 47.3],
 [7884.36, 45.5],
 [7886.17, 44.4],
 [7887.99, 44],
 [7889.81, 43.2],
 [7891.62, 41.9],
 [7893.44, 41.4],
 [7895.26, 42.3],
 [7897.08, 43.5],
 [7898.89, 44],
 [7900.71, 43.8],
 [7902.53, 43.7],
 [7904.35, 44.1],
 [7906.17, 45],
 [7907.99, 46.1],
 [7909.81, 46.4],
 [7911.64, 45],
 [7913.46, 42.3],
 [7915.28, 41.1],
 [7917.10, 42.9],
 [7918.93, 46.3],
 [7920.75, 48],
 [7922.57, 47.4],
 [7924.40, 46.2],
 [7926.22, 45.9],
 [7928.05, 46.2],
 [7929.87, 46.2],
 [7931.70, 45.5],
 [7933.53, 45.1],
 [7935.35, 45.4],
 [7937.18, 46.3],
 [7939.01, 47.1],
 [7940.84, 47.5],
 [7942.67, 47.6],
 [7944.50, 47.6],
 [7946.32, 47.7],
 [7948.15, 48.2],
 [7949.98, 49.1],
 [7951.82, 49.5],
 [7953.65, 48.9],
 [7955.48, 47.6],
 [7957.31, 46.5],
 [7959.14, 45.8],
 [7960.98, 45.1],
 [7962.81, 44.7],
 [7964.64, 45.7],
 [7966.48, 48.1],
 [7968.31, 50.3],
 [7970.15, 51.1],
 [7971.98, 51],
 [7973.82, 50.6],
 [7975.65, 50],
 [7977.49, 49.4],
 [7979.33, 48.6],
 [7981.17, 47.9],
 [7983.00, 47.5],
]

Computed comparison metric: 1.06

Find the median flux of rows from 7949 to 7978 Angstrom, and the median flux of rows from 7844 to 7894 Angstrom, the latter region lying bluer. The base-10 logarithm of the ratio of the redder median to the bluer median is 0.031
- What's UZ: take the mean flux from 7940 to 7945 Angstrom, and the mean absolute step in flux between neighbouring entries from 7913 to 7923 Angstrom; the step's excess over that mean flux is -45.8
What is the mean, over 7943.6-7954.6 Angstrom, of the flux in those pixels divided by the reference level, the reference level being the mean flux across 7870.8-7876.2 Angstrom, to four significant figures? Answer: 1.033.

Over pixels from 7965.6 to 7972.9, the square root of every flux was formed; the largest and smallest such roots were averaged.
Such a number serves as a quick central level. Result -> 7.04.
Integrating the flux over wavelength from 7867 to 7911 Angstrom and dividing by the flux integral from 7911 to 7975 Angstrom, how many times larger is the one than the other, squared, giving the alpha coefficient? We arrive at 0.4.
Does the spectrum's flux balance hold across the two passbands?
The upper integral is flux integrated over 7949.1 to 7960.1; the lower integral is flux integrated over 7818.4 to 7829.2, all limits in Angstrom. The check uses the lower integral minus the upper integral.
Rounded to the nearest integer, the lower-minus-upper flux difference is -25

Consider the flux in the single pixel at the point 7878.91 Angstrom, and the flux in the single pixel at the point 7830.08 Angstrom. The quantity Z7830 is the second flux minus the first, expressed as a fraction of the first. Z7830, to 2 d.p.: -0.02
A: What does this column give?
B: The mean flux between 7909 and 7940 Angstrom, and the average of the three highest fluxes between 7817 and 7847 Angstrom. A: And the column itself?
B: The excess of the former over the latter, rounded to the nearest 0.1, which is -2.7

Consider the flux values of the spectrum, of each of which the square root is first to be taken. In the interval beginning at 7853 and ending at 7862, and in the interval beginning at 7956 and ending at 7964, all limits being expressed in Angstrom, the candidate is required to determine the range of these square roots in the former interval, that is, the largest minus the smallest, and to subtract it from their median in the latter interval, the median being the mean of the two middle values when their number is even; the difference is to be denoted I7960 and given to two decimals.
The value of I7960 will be 6.12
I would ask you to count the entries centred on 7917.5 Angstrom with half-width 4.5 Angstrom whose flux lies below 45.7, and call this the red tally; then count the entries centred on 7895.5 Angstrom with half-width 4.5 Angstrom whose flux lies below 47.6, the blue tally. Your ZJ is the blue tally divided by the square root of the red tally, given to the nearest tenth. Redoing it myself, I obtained 2.9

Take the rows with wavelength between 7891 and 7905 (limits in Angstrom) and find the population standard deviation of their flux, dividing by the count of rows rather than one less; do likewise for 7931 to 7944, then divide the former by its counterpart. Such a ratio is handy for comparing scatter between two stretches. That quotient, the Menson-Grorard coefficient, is 1.01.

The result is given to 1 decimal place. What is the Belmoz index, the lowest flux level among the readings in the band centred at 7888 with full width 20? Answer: 41.4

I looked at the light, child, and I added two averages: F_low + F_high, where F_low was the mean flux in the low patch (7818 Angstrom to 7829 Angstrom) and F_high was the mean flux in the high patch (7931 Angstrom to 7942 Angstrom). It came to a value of 93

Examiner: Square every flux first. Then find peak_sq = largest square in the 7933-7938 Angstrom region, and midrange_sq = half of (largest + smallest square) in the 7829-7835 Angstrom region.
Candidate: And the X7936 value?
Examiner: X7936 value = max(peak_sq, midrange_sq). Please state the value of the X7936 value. 2318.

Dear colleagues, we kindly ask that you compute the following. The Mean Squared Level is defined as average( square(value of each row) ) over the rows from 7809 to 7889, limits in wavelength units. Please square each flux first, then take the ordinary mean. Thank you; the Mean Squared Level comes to 2126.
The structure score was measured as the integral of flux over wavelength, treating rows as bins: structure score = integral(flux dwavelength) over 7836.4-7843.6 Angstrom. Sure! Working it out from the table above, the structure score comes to 329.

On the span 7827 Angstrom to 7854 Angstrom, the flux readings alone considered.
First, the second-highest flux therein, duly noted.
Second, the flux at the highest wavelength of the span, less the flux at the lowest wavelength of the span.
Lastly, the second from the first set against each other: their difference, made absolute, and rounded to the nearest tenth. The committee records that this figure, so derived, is 56.0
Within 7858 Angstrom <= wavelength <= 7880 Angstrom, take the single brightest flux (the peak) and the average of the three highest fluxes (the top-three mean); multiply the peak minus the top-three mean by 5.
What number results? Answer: 1.83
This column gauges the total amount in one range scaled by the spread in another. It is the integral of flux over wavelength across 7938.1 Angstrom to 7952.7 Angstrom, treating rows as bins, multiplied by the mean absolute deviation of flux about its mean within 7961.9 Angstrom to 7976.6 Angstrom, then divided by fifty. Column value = 29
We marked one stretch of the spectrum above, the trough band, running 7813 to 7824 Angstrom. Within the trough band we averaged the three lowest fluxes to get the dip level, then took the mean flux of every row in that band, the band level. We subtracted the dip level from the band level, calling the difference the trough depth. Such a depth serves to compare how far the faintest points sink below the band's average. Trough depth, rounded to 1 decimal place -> 0.9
